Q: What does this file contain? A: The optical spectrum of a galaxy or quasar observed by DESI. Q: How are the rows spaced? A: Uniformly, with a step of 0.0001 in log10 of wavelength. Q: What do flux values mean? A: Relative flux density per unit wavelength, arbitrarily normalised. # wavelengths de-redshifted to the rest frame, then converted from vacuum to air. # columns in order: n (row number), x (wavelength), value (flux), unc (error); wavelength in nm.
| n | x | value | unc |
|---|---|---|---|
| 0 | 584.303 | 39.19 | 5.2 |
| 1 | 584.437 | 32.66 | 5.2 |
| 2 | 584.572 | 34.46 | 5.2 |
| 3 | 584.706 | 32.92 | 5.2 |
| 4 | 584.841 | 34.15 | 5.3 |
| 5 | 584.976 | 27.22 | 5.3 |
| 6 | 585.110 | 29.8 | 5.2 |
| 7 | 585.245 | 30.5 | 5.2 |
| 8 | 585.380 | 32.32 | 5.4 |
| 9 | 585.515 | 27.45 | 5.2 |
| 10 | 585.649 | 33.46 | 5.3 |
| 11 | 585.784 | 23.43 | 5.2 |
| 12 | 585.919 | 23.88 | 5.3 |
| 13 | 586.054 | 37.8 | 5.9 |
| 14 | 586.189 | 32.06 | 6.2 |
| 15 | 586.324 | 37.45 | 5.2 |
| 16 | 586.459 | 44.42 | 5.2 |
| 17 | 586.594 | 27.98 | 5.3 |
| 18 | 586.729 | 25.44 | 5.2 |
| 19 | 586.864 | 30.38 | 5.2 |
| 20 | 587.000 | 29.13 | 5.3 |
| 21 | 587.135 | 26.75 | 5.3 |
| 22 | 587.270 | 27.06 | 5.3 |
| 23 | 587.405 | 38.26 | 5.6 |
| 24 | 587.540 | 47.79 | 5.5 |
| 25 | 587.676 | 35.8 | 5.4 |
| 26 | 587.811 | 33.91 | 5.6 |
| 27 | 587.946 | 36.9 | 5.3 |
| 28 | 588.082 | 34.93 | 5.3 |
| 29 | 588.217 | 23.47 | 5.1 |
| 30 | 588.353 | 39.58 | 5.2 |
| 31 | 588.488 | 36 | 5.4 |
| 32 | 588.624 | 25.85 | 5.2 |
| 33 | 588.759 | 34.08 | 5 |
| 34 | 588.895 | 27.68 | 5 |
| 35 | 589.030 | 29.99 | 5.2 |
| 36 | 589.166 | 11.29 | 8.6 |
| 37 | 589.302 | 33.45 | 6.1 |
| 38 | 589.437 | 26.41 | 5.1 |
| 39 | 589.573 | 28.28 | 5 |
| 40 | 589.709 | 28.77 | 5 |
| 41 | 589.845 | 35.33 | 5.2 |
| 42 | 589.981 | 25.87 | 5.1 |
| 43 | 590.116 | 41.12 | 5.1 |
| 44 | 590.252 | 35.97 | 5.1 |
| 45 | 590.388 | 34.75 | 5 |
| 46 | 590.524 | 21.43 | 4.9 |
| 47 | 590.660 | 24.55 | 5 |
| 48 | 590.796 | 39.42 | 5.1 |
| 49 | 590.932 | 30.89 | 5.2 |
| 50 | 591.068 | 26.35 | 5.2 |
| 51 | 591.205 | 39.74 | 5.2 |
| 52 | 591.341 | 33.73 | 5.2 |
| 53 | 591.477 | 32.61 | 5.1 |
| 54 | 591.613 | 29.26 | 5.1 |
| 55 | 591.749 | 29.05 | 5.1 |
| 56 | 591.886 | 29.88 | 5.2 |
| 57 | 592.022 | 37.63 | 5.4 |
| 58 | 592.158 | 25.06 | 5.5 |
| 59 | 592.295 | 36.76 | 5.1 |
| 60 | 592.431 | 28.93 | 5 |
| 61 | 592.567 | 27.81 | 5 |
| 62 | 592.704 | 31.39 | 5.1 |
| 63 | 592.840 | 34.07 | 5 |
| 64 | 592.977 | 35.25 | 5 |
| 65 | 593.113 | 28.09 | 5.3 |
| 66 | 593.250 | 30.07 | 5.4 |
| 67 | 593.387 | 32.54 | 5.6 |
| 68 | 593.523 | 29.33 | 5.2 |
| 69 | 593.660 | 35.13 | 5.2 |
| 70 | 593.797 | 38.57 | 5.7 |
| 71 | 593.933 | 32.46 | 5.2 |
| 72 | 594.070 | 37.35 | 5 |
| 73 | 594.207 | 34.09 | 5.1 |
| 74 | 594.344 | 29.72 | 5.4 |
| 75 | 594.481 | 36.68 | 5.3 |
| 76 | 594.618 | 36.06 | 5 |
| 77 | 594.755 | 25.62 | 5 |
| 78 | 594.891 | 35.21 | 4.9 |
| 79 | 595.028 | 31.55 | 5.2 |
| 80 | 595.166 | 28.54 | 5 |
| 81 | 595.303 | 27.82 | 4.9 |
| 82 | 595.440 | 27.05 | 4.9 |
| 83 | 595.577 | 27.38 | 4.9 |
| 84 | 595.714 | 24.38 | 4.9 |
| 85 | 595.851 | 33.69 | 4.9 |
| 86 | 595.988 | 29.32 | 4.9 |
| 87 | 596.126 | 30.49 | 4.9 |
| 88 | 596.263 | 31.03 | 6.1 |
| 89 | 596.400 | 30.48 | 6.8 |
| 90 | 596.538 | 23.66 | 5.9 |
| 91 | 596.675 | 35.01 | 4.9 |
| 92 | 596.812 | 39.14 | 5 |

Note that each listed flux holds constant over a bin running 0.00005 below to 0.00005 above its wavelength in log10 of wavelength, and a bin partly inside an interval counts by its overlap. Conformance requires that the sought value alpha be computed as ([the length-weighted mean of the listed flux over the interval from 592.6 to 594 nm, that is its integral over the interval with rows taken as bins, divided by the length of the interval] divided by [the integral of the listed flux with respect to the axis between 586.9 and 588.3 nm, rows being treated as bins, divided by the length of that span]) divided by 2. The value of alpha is 0.488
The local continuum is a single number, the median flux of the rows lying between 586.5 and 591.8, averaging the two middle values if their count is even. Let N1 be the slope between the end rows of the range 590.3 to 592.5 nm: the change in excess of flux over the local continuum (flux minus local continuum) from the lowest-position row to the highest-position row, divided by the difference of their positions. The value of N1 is -3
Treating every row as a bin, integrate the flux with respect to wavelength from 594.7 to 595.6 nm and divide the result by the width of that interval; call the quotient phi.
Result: 29.2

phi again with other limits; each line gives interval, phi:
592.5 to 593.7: 31.4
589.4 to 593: 31.5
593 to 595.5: 32.1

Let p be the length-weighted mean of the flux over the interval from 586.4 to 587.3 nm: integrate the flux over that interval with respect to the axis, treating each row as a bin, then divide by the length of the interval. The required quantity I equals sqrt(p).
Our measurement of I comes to 5.49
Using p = 30.2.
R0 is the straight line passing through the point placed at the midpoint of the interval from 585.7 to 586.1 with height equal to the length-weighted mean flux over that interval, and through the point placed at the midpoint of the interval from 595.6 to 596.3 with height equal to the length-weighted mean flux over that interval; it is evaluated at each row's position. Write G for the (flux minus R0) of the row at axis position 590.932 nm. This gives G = 2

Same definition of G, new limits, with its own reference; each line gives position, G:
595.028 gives 2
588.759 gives 6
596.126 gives 1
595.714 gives -5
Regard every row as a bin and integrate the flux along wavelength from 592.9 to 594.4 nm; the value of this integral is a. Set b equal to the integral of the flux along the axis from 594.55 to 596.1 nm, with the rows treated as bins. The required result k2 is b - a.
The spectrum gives -3.4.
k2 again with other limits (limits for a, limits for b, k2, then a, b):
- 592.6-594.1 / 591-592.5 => -1.7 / 49.3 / 47.6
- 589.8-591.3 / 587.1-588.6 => 3.3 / 48.4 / 51.8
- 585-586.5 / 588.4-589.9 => -4.2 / 47.6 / 43.4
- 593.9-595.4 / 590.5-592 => -1.6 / 48.2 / 46.7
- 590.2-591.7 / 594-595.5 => 0.3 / 47.4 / 47.7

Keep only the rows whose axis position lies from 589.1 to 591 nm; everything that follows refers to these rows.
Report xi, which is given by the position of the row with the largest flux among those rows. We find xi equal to 590.116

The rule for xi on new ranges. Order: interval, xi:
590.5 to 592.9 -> 591.205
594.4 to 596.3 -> 594.481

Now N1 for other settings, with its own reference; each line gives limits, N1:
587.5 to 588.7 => -20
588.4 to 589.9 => 0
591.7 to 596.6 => -1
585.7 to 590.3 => 3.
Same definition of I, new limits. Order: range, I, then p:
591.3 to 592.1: 5.65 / 31.9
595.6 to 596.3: 5.44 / 29.6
